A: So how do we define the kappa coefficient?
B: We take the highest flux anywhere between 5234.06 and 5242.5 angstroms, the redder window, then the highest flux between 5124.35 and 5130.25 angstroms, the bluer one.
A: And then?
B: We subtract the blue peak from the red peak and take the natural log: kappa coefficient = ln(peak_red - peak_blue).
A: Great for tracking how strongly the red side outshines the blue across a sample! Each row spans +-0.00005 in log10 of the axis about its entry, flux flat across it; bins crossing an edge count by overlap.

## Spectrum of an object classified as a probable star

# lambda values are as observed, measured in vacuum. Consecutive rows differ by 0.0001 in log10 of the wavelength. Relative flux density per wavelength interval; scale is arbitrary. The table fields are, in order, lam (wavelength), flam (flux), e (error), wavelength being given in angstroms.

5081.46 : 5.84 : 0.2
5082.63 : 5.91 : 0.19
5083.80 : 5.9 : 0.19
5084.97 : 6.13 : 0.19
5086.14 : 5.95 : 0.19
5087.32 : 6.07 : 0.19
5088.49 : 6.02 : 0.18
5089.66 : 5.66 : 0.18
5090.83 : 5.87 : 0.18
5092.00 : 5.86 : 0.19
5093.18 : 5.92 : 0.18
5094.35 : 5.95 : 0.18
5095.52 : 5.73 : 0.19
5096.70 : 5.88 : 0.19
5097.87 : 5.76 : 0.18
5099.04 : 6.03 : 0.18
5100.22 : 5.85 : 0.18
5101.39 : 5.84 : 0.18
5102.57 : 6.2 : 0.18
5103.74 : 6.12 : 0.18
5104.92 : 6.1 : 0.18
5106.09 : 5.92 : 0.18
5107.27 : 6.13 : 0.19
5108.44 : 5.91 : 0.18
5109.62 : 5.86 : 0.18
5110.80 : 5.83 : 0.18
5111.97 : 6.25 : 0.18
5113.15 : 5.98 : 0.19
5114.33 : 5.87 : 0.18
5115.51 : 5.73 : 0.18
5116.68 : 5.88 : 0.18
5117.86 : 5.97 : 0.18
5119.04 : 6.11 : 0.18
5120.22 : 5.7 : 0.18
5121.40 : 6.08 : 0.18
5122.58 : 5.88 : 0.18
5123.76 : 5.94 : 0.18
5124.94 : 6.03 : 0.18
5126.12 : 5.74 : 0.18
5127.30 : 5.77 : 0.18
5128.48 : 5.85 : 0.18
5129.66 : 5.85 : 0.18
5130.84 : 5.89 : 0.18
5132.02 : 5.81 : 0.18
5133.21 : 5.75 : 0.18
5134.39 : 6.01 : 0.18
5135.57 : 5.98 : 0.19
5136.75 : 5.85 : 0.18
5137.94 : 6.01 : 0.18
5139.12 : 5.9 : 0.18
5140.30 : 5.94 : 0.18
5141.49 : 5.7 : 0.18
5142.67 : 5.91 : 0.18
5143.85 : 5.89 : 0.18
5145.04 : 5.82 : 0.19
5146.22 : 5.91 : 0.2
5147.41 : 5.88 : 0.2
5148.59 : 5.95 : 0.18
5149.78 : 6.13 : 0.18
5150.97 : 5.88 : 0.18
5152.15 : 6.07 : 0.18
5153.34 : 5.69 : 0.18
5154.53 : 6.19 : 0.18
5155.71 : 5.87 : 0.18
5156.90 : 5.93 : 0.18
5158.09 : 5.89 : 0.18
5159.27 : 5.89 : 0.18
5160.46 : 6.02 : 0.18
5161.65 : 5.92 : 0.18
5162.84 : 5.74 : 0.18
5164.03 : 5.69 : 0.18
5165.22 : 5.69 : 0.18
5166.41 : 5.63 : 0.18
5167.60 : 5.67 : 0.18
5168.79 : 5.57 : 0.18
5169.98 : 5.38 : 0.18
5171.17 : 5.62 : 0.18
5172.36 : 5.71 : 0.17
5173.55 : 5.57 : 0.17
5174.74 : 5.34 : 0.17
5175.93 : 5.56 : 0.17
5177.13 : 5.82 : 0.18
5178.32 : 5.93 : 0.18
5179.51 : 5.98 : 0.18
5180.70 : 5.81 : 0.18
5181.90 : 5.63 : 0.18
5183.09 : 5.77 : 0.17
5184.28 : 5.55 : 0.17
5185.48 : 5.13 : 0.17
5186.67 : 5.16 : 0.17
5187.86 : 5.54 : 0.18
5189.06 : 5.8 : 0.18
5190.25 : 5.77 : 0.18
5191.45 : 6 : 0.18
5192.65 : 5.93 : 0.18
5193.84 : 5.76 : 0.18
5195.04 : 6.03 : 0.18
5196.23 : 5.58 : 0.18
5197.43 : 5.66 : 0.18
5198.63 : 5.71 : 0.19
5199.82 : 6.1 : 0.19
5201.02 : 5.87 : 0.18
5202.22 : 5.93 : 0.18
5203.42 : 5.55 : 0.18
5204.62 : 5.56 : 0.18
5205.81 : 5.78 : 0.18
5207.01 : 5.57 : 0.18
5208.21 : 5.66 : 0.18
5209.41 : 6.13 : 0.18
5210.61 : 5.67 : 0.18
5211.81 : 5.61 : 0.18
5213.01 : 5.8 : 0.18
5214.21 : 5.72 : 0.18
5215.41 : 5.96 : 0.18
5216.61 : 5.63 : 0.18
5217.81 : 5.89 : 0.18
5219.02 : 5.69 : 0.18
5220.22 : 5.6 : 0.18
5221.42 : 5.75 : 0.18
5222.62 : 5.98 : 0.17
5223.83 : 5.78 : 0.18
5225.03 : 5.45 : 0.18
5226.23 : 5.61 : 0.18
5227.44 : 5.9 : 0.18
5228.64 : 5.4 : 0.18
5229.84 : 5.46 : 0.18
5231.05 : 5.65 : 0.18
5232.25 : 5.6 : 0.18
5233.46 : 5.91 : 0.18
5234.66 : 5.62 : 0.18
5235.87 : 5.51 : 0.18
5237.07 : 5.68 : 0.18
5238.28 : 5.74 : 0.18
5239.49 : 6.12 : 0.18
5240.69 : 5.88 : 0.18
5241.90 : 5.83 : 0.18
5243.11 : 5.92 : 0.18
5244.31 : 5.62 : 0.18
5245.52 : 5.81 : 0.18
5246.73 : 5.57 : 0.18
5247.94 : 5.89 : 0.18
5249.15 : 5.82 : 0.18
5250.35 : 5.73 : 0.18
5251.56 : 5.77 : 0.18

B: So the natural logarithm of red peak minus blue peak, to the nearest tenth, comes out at -2.4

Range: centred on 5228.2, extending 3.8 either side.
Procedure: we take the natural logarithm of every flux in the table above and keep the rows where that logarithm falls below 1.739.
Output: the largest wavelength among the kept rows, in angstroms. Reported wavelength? 5231.05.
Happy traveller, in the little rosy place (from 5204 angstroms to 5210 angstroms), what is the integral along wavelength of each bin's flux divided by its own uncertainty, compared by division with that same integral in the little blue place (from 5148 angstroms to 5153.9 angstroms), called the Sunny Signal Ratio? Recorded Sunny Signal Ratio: 0.98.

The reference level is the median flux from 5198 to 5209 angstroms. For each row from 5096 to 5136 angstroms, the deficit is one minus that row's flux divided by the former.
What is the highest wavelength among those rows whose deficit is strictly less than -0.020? 5135.57 angstroms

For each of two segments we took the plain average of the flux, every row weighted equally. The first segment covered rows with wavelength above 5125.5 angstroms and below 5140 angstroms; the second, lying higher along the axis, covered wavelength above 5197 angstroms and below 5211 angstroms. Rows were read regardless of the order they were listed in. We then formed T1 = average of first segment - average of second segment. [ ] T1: 0.10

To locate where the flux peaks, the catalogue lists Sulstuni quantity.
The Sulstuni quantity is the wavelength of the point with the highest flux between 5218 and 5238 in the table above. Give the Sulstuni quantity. 5222.62 angstroms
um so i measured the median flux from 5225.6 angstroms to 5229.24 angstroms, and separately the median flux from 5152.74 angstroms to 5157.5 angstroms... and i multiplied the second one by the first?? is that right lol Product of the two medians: 33.1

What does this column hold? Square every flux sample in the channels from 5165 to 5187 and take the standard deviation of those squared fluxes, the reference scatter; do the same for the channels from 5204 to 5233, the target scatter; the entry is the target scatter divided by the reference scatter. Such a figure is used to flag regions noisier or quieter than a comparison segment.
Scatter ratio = 0.8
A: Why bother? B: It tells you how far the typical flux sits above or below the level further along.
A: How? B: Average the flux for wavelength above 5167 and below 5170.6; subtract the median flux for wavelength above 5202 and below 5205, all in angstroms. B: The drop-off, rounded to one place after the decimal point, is 0.0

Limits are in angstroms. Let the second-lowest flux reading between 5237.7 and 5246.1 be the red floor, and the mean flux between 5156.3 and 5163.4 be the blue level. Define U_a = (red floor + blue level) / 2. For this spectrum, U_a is 5.82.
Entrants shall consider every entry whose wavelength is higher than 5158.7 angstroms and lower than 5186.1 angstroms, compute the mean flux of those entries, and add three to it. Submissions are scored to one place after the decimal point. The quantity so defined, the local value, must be 8.7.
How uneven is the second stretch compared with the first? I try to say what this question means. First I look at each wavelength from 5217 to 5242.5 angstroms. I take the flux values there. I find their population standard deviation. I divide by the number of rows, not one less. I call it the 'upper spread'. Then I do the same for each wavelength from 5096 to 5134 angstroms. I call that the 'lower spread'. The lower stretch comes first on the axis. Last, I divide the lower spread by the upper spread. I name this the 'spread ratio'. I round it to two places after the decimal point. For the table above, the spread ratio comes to 0.77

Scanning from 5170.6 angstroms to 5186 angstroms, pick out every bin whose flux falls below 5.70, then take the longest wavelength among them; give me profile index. 5185.48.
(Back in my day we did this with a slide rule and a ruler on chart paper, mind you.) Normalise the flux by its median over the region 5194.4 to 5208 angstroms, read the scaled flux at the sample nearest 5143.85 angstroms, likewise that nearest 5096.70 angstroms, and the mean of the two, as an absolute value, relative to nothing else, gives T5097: 1.031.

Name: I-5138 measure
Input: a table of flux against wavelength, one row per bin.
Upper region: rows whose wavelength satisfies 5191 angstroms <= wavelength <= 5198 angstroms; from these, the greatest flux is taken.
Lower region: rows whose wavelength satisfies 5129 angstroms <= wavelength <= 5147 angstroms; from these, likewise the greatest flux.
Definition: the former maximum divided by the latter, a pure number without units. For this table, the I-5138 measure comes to 1.00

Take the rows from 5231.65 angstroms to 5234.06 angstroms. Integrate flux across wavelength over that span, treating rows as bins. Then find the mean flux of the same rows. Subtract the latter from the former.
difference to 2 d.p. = 8.11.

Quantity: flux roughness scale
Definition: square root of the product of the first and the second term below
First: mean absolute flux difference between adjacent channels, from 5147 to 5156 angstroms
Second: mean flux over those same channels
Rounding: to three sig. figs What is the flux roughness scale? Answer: 1.27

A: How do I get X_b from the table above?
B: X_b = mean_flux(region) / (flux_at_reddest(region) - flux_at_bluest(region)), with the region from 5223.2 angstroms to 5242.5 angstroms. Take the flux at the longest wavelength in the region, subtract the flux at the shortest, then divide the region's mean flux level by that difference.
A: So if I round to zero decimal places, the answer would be 114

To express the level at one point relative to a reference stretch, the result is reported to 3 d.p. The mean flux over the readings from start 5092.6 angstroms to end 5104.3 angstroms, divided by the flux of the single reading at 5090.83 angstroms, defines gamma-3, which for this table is 1.010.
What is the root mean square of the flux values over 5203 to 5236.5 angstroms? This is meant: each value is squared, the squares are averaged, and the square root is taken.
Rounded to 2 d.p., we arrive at 5.70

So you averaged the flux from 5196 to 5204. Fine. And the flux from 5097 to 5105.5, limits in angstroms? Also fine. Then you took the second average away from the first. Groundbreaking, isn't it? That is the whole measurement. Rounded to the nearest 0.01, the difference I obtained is -0.21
